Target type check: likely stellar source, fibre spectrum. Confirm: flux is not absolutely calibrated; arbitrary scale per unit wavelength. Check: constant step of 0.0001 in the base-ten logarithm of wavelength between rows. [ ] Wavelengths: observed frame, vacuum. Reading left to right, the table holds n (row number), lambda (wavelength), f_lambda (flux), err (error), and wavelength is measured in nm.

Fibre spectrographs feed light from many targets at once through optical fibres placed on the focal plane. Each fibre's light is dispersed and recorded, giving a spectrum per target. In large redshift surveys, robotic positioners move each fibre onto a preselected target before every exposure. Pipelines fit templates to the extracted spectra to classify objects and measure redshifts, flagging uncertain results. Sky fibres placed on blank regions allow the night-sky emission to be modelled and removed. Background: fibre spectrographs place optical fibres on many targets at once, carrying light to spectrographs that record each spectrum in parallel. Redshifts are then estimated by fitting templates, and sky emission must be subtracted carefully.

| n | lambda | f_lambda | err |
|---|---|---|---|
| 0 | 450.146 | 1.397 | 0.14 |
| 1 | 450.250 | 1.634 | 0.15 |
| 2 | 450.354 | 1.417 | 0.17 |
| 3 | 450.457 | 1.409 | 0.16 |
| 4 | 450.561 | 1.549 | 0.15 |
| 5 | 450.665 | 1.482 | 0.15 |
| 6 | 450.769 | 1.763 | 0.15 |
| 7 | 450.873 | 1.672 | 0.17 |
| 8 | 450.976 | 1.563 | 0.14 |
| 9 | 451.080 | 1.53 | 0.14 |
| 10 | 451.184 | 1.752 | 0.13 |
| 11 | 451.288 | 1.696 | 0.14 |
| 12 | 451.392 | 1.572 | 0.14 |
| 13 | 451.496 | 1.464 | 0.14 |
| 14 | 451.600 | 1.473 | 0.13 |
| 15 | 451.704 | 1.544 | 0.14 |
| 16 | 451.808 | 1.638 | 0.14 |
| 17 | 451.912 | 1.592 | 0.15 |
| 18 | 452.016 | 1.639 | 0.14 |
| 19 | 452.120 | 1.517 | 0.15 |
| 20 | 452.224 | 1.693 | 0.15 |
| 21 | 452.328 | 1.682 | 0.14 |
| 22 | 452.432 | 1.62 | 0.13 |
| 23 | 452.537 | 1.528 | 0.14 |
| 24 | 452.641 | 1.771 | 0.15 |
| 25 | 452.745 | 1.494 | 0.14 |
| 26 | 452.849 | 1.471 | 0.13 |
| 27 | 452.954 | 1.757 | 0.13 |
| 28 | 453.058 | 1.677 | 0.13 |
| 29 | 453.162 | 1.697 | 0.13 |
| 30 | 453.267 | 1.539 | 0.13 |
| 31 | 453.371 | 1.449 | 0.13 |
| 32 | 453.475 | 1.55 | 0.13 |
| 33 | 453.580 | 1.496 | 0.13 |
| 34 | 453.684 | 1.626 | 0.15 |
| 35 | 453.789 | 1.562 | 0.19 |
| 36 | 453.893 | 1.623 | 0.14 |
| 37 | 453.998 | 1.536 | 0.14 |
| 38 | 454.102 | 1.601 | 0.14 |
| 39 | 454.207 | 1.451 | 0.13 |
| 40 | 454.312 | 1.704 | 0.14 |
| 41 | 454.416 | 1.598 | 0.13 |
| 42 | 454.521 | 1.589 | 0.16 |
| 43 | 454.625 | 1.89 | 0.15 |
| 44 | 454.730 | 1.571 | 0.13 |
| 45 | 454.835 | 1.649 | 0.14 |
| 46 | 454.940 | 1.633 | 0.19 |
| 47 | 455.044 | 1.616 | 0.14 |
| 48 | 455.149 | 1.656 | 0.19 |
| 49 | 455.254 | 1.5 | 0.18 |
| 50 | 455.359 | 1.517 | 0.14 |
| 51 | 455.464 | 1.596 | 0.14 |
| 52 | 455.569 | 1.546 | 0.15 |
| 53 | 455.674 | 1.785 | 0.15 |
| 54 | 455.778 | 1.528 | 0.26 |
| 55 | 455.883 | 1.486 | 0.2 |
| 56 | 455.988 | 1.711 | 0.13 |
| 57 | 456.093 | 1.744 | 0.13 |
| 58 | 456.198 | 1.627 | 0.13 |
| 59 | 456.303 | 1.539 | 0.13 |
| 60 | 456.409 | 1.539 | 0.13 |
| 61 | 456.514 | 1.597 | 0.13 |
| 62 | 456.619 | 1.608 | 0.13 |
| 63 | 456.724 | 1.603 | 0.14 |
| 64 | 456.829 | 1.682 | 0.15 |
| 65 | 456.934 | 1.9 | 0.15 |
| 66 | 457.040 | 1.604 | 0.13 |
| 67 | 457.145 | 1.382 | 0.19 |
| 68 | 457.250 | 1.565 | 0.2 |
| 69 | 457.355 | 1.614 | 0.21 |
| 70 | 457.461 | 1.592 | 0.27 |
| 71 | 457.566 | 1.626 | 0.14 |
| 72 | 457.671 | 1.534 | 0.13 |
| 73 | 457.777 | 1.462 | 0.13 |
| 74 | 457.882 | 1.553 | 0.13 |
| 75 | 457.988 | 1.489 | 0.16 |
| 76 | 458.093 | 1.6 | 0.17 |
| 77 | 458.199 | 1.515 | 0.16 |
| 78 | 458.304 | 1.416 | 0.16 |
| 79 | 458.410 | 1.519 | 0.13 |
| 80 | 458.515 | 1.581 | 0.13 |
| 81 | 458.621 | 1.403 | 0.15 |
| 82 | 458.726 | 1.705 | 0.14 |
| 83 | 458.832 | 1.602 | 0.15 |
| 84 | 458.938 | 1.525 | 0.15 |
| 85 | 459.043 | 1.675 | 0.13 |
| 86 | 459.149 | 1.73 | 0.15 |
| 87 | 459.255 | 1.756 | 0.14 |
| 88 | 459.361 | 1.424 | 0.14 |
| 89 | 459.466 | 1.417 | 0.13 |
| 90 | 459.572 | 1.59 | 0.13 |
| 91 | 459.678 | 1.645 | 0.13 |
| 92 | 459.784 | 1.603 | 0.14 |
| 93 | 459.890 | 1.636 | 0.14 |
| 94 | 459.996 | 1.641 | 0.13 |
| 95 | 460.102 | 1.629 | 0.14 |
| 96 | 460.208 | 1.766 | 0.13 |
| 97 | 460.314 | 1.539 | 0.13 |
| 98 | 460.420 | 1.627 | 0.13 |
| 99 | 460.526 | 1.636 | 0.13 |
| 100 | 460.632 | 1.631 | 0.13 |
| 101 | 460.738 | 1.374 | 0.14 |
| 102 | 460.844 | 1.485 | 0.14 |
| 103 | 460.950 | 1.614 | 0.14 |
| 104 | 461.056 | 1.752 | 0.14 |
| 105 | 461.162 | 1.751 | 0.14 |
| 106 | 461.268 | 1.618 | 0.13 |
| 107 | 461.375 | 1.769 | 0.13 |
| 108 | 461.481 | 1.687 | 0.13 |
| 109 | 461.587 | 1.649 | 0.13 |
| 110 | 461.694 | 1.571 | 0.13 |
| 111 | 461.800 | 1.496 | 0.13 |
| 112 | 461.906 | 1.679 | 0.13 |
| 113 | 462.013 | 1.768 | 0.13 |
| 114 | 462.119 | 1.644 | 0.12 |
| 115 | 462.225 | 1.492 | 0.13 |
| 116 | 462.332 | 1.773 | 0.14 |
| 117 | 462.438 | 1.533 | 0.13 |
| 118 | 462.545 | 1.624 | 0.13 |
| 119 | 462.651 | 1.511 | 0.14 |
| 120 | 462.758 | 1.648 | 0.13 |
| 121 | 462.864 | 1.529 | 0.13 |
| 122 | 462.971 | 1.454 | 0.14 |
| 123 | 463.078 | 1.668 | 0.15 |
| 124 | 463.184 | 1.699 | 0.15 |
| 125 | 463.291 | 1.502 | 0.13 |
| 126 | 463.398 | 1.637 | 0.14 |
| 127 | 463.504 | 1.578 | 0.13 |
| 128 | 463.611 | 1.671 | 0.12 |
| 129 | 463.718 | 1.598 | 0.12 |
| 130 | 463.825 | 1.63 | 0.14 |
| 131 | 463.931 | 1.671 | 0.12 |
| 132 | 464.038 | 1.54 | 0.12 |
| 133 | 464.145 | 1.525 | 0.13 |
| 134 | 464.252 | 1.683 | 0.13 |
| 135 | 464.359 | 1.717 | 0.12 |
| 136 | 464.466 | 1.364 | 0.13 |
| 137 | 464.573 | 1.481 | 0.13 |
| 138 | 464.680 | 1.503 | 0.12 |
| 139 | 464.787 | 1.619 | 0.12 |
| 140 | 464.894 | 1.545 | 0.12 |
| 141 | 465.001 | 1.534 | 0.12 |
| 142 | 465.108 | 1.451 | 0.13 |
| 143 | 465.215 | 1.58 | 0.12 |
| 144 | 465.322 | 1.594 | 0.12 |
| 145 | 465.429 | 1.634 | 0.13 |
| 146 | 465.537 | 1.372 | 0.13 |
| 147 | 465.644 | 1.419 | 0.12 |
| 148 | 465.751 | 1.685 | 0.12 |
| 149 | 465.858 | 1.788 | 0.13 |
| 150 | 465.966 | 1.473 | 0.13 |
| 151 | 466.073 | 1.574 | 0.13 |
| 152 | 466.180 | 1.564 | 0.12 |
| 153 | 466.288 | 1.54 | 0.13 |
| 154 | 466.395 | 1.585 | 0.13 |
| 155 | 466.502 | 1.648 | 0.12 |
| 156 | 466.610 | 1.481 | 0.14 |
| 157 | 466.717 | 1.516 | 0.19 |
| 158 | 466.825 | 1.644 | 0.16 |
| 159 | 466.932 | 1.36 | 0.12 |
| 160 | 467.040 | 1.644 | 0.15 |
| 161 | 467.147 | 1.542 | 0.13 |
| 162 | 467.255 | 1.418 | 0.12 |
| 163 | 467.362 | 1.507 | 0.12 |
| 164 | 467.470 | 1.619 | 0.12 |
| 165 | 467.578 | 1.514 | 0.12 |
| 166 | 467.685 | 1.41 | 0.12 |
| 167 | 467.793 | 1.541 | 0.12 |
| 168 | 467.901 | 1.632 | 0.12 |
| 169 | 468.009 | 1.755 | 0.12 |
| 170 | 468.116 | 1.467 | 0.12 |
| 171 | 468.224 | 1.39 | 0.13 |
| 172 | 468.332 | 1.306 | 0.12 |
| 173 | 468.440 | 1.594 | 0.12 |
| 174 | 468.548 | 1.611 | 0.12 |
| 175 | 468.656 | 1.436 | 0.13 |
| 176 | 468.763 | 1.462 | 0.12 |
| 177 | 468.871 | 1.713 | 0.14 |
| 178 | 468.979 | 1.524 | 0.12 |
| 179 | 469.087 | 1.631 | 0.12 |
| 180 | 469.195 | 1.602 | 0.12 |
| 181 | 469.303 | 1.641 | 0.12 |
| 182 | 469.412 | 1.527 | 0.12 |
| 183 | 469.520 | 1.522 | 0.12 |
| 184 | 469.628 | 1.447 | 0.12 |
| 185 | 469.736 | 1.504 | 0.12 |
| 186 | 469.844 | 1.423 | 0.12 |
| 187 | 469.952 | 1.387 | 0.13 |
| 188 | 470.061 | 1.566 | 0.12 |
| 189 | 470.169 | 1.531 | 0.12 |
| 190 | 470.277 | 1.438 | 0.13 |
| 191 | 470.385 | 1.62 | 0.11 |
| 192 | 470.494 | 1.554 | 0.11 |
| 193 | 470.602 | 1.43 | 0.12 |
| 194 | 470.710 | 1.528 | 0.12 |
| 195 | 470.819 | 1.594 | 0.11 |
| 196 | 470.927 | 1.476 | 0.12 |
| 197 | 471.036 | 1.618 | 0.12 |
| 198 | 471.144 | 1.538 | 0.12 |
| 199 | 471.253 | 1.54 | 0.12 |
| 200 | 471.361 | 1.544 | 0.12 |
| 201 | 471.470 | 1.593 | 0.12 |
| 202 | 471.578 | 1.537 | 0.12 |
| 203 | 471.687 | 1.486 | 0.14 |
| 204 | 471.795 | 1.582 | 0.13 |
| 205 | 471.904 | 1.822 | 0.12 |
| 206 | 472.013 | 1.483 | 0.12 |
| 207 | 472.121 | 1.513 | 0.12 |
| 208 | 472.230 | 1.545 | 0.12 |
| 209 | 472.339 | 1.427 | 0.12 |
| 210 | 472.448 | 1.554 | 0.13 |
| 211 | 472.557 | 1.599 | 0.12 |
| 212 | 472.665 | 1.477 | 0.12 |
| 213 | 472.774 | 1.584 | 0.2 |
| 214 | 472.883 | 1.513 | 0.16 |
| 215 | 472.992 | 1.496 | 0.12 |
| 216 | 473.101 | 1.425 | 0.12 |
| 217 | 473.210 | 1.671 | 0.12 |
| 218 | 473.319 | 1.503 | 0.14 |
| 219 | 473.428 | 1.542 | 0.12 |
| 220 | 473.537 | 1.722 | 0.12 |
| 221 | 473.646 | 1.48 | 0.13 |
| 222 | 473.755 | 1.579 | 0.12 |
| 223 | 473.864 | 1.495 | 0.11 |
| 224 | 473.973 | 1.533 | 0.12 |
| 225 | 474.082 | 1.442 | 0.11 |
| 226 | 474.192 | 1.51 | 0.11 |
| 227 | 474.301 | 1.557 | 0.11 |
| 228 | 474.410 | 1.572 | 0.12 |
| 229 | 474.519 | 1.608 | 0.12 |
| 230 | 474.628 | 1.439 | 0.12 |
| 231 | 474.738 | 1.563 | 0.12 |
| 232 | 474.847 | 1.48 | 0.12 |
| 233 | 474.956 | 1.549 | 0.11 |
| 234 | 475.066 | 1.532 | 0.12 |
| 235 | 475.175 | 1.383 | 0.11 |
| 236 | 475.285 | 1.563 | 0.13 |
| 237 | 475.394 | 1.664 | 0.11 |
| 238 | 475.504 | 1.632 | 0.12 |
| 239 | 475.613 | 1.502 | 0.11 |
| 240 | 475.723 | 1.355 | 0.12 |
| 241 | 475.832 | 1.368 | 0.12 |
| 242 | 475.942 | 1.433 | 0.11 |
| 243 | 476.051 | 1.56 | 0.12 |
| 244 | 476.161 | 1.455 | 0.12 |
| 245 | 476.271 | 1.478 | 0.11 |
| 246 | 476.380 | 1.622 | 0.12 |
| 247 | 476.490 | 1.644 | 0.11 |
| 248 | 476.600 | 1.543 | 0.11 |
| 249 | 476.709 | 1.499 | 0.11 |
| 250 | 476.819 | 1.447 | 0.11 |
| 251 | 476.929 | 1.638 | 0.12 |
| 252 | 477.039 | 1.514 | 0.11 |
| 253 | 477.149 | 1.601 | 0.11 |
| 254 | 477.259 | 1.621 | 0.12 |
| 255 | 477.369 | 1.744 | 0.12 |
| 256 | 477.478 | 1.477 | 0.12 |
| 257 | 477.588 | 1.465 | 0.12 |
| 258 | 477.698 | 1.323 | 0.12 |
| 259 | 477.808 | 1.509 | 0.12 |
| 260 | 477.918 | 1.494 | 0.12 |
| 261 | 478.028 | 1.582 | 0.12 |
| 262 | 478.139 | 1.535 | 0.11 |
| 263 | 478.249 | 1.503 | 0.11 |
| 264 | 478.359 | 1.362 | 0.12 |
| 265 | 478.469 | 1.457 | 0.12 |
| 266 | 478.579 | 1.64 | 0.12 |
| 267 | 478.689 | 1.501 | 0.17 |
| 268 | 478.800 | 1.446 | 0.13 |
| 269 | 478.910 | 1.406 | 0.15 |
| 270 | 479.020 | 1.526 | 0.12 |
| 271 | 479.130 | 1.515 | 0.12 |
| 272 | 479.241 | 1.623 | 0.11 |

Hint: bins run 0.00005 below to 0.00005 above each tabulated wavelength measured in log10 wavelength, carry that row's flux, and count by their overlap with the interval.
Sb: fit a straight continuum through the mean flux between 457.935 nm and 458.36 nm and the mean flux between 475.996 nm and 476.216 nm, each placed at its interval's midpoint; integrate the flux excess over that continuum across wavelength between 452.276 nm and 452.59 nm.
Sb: 0.03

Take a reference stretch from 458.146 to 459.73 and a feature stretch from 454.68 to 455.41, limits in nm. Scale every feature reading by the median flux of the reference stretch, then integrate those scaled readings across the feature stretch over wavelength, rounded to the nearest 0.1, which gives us 0.7 nm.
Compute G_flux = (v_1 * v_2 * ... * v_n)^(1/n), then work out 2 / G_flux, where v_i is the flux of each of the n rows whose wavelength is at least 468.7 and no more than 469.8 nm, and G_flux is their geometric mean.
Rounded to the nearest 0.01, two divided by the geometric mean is 1.29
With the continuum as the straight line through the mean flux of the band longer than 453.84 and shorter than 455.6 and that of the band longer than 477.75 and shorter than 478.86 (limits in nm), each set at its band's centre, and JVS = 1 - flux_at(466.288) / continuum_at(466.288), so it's 0.01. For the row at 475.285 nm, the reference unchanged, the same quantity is -0.03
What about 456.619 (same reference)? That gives -0.01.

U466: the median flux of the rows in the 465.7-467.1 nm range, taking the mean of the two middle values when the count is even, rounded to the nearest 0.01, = 1.57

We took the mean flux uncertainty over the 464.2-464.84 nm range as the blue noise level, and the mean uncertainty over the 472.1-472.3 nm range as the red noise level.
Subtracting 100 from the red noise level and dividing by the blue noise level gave -799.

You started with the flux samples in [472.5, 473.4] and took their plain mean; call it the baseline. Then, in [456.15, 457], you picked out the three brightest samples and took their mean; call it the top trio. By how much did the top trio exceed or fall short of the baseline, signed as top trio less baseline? 0.20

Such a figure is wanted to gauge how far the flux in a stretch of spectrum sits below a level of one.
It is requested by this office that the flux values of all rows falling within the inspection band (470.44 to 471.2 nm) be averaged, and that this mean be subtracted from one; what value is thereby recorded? -0.53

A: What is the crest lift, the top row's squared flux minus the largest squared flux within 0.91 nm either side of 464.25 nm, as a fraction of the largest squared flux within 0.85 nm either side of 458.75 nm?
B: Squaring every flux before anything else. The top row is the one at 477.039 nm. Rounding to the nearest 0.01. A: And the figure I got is -0.21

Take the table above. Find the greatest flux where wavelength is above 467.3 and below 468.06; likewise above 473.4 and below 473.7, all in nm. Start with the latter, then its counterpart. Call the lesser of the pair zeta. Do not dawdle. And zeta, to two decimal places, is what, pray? 1.72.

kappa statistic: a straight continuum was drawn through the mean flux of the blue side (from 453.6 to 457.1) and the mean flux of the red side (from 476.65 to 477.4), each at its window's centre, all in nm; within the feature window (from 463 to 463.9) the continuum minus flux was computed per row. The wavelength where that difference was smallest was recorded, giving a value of 463.184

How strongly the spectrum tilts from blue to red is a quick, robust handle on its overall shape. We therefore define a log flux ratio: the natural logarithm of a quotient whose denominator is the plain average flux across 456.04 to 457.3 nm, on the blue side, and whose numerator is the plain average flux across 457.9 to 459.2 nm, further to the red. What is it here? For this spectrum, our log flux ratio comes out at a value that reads -0.033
